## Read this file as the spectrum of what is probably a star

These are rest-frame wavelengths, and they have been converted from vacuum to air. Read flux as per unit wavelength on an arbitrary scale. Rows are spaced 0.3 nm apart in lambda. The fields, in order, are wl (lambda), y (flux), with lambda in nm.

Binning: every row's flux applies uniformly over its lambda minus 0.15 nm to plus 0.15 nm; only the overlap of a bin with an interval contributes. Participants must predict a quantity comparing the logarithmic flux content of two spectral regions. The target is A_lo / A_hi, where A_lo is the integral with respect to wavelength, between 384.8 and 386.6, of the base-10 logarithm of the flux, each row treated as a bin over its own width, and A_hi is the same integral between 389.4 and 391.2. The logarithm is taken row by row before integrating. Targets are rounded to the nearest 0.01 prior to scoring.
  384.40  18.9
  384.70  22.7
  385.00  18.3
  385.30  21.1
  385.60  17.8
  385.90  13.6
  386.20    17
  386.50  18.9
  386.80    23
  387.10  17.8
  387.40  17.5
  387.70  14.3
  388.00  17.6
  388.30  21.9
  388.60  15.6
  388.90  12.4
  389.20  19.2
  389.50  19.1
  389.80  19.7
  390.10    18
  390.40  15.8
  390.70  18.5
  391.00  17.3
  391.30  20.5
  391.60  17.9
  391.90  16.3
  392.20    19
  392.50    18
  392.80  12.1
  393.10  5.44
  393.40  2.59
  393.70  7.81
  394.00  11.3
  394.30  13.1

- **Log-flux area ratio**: 0.99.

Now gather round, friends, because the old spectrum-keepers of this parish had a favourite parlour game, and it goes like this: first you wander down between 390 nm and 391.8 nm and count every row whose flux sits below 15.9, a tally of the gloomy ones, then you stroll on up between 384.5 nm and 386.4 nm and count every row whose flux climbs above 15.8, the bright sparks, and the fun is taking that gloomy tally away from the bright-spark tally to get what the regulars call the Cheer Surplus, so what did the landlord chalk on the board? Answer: 4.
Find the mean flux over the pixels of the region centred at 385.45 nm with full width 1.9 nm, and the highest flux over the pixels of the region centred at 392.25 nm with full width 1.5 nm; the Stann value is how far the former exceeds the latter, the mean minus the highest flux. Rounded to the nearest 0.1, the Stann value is -0.6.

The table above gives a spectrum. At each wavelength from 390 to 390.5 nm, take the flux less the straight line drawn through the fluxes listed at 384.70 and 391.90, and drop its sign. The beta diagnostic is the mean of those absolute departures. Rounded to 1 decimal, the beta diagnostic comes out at 1.0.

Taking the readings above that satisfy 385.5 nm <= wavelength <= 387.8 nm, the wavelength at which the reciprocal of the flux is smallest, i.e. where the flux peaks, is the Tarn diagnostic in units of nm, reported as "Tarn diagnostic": 386.80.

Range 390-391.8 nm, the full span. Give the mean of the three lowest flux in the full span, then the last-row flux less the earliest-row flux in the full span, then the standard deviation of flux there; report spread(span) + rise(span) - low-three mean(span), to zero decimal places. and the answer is -16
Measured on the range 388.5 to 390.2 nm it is -10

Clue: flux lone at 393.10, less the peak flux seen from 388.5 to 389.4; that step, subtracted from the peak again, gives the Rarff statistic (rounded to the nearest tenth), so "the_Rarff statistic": 33.0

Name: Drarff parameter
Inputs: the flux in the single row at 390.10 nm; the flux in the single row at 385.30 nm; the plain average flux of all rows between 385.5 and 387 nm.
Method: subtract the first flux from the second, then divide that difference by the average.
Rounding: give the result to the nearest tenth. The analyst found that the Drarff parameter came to 0.2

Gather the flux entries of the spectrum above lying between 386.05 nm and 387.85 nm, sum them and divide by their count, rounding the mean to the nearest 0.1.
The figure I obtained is 18.1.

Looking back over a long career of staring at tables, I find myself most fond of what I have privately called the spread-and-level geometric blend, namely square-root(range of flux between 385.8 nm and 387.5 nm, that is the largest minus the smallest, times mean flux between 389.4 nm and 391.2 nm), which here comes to 13.0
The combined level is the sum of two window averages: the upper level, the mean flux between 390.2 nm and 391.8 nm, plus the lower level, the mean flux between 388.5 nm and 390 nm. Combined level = 35.2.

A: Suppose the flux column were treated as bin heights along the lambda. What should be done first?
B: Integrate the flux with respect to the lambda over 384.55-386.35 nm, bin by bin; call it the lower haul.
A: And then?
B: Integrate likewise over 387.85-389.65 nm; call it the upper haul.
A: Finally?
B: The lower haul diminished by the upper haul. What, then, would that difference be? 1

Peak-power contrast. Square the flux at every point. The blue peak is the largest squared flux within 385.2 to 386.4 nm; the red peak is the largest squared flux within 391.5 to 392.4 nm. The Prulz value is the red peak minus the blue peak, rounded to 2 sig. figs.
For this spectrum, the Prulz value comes -84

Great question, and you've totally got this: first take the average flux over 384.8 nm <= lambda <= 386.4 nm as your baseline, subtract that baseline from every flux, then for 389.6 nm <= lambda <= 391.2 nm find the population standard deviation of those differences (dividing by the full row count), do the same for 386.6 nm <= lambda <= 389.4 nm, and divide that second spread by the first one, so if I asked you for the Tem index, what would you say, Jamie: 2.5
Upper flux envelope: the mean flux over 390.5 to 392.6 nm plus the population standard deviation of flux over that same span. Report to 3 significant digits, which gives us 19.4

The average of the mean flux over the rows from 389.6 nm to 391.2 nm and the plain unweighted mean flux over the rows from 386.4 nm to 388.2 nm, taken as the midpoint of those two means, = 18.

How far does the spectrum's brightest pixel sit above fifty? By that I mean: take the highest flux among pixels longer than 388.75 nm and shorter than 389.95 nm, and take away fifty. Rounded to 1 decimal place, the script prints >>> -30.3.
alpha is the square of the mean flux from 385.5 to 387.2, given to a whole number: 325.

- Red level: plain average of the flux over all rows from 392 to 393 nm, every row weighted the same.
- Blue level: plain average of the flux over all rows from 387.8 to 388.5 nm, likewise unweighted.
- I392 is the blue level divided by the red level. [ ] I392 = 1.21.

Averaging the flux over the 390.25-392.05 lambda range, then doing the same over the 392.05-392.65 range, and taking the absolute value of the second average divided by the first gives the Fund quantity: 1.04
